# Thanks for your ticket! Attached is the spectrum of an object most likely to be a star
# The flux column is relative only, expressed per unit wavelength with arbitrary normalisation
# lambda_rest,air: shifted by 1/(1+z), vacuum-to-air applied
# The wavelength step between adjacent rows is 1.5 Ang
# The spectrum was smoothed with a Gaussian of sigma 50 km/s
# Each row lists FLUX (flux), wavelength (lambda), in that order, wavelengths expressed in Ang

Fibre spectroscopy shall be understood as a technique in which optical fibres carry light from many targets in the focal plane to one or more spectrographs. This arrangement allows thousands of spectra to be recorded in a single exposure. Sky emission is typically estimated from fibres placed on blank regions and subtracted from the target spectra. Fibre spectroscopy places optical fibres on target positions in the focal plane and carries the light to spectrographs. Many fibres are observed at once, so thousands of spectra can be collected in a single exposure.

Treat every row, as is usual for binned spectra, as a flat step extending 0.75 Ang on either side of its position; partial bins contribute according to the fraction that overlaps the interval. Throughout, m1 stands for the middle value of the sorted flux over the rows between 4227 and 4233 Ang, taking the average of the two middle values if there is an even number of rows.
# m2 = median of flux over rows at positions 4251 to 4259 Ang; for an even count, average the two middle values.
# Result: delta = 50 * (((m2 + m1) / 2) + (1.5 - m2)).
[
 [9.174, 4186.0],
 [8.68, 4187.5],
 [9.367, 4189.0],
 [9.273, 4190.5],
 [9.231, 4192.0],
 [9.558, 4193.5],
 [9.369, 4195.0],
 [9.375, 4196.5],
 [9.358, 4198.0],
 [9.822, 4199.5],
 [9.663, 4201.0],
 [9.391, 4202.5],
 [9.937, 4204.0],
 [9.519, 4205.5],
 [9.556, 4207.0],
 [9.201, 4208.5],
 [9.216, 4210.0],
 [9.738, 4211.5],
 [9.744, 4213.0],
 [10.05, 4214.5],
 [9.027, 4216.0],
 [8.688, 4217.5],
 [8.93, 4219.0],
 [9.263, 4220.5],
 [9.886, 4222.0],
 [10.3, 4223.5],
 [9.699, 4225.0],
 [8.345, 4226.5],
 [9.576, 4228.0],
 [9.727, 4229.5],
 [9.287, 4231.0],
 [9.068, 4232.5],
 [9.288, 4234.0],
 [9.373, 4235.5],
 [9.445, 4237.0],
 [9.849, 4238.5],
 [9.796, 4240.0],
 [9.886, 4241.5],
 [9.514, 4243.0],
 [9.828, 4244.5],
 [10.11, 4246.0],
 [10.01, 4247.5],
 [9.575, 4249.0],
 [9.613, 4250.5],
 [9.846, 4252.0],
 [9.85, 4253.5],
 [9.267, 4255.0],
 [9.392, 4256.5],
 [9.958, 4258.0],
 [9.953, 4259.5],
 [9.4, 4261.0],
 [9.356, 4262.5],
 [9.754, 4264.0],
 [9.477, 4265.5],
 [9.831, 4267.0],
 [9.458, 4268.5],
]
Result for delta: 65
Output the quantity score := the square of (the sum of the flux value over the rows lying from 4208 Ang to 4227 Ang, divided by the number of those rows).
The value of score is 88.2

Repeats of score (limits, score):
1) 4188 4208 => 90.1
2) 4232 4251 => 93.0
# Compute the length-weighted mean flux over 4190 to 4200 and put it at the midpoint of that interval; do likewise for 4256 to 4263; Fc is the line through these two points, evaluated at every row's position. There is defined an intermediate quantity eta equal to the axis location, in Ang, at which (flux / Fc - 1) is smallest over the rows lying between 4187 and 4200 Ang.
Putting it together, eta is 4187.5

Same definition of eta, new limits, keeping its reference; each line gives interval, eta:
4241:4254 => 4243.0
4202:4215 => 4208.5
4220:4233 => 4226.5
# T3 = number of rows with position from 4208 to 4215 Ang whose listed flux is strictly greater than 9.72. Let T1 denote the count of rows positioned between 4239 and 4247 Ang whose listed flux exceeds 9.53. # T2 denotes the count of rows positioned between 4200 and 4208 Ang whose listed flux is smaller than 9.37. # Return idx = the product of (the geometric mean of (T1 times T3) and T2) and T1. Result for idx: 0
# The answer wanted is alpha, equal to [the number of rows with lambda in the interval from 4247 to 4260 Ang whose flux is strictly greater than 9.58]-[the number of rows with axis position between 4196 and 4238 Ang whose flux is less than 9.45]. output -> -9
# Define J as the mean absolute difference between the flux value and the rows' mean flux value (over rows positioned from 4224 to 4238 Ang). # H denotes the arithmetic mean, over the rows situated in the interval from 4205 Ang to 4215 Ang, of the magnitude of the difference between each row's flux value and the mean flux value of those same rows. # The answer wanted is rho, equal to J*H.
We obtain 0.065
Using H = 0.23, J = 0.28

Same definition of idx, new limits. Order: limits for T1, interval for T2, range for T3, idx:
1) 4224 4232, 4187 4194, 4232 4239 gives 10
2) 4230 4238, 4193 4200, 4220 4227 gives 0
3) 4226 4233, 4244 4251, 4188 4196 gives 0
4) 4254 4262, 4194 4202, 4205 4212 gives 4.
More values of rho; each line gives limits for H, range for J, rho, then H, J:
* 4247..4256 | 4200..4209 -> 0.036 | 0.21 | 0.17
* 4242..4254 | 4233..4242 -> 0.040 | 0.17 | 0.24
